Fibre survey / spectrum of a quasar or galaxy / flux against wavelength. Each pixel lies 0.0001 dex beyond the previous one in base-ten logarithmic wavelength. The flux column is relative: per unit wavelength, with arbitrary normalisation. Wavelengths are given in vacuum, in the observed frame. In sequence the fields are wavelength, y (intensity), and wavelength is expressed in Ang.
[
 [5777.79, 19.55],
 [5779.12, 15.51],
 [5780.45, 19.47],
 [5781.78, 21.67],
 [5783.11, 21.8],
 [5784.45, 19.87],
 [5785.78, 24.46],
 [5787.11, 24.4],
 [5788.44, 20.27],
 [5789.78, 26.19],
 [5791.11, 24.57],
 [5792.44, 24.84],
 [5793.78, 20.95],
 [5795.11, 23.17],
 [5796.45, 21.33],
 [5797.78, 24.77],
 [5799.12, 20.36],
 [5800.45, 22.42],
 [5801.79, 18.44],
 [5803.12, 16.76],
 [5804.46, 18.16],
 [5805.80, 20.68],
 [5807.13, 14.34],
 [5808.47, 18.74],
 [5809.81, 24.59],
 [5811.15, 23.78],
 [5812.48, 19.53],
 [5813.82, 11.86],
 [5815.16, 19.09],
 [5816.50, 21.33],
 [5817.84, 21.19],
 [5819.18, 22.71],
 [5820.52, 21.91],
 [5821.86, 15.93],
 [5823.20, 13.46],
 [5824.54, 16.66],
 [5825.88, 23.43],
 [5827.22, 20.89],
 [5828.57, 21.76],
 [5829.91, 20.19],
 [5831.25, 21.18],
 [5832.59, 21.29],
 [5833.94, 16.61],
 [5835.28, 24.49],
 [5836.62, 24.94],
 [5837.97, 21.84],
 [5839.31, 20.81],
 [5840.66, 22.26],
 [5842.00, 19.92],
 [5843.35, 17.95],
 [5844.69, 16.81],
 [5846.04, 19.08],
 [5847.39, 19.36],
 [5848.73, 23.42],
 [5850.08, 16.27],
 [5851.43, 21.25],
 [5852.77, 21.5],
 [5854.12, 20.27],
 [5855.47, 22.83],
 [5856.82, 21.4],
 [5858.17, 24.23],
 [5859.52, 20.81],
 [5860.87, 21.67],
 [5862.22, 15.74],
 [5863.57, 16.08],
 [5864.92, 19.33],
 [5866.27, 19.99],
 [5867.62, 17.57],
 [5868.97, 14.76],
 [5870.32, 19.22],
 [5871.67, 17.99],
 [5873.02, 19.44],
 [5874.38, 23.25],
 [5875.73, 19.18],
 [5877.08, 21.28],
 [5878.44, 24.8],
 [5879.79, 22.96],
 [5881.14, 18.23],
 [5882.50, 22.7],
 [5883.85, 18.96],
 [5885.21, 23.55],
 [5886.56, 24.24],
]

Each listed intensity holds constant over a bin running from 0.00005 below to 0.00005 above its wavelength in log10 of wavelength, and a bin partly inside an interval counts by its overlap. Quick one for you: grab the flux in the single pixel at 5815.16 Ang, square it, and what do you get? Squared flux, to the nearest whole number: 364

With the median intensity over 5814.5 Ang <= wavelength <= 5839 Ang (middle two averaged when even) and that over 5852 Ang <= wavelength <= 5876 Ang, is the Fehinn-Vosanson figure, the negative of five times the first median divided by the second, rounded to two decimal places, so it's -5.39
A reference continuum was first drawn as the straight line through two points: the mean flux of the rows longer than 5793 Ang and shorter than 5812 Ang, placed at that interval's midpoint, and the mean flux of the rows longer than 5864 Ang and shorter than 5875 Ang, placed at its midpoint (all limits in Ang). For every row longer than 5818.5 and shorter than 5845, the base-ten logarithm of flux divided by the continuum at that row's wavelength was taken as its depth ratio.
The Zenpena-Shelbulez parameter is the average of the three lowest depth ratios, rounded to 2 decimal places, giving -0.12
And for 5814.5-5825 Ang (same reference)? -0.12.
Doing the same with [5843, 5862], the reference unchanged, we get -0.06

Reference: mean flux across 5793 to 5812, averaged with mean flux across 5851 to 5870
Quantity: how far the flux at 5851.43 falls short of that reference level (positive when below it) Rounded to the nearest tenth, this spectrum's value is -1.0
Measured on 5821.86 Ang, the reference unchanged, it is 4.3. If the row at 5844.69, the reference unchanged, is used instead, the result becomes 3.4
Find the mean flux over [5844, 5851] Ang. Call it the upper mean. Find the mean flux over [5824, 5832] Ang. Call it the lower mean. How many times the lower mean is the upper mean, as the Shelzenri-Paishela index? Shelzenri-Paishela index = 0.92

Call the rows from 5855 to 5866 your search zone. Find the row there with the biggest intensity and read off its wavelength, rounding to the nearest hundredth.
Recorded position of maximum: 5858.17 Ang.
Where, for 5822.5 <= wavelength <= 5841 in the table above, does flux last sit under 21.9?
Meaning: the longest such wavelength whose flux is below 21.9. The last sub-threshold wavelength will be 5839.31 Ang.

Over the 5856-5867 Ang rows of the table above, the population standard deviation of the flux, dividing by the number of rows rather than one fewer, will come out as 2.67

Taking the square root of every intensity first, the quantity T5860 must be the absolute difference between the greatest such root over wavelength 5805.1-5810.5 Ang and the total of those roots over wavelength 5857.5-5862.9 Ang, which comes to 13.1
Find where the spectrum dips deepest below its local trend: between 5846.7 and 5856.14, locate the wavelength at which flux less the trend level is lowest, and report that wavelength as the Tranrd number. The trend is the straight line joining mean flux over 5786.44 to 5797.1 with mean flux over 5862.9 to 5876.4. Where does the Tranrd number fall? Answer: 5850.08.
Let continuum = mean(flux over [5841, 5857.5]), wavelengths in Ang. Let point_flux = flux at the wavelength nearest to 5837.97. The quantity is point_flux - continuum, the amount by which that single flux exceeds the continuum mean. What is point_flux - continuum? 1.8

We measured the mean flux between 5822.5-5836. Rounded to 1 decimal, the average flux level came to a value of 20.0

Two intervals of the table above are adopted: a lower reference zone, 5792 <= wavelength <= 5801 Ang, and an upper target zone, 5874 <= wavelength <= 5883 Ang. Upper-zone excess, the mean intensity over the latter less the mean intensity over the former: -0.8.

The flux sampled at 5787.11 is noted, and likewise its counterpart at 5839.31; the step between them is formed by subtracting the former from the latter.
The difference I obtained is -3.6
